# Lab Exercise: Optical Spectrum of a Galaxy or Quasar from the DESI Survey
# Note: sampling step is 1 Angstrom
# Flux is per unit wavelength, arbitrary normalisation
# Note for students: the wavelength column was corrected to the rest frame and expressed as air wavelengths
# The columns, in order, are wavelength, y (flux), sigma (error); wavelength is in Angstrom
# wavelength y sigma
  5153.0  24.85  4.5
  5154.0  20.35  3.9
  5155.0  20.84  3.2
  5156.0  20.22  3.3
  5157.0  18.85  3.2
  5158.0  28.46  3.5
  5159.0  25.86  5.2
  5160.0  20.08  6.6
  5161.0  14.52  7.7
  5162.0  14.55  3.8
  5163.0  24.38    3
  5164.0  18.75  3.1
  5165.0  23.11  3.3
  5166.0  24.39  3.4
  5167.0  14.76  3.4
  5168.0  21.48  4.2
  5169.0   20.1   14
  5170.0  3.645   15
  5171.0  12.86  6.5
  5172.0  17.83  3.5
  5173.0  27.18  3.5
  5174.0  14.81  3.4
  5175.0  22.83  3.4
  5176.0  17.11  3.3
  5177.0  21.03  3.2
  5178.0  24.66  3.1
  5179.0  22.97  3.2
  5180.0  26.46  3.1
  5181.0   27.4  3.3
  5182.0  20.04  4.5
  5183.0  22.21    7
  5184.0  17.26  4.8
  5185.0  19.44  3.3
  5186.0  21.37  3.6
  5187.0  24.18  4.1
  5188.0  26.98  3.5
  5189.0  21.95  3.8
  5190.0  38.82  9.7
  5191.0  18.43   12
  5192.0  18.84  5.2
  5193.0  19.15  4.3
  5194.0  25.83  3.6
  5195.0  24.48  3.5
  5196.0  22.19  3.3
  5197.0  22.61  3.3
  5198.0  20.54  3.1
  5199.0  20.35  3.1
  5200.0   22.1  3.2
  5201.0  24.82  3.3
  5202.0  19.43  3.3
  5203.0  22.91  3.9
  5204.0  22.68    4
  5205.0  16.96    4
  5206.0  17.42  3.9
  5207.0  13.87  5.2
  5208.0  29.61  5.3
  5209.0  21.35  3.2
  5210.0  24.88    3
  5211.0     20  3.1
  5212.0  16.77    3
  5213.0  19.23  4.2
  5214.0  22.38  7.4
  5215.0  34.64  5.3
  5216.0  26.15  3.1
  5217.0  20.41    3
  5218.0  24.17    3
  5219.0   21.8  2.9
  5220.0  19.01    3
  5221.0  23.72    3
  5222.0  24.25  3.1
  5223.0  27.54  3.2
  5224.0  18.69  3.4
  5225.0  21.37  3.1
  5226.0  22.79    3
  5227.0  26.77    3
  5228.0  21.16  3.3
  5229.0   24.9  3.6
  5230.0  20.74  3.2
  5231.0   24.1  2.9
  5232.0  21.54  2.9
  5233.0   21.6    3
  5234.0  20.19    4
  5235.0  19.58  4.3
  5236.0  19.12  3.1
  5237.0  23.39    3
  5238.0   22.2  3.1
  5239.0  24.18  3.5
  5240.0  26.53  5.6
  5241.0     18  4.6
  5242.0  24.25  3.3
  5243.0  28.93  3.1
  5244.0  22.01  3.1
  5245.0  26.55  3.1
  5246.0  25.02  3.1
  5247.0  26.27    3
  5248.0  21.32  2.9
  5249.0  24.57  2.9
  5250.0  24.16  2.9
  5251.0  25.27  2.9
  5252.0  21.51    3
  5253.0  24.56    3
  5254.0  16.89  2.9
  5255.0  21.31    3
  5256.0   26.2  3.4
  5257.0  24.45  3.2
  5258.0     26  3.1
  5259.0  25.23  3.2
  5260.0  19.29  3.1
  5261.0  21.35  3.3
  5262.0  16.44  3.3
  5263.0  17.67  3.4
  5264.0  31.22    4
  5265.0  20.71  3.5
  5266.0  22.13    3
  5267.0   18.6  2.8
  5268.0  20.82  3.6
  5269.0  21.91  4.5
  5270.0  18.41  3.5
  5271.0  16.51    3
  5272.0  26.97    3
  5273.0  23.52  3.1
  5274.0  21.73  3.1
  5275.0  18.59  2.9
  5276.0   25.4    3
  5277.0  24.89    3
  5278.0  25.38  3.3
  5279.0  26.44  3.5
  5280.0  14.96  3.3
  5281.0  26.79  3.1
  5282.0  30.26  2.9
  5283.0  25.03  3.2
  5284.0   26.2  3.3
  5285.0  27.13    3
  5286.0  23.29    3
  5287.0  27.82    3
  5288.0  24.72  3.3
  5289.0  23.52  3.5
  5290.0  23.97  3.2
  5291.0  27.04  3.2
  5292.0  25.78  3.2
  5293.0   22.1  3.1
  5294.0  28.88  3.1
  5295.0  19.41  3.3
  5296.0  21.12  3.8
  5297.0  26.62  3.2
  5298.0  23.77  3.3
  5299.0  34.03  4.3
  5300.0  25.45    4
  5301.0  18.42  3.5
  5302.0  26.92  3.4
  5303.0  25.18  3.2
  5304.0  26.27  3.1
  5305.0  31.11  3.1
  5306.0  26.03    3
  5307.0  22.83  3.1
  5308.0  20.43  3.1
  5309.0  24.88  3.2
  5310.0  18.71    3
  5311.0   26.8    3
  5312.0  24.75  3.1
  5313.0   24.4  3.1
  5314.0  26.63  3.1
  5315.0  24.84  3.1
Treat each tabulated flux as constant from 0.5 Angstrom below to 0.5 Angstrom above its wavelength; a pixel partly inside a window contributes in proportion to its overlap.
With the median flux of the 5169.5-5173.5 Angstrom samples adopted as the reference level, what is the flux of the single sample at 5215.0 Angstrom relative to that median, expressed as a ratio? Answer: 2.3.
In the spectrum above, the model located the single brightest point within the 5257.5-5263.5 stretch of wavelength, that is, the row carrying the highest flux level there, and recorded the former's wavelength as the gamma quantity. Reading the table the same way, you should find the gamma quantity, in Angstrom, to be 5258.0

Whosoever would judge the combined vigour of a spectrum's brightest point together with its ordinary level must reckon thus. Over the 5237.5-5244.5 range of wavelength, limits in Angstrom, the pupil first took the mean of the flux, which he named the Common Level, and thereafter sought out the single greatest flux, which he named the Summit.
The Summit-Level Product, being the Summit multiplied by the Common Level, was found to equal 686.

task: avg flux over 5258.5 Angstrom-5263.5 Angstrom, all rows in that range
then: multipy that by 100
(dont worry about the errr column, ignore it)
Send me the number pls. 2000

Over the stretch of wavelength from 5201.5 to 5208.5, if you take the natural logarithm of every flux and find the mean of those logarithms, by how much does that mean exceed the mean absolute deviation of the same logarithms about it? 2.80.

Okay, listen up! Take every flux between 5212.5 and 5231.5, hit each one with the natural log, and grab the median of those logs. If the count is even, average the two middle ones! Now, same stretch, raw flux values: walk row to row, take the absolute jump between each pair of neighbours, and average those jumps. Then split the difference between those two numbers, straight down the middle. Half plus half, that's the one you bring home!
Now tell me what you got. 3.81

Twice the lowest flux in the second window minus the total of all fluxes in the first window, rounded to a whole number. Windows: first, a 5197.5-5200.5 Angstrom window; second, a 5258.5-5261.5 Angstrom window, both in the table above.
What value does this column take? -24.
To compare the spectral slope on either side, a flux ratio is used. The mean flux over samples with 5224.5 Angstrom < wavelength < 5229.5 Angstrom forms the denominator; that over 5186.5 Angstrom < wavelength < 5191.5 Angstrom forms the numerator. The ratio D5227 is 1.1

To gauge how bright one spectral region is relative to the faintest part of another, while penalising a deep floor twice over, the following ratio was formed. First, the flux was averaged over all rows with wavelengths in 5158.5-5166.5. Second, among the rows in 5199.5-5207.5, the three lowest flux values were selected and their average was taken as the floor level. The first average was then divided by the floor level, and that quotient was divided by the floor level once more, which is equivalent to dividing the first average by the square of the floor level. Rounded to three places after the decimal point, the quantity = 0.080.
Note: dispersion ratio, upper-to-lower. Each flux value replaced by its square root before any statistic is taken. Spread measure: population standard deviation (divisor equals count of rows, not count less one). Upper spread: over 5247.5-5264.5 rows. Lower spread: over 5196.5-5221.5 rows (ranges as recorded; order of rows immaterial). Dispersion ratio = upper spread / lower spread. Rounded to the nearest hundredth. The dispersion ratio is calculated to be 0.91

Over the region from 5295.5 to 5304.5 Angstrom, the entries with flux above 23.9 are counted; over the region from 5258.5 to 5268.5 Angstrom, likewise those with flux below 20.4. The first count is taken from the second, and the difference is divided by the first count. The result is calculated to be -0.3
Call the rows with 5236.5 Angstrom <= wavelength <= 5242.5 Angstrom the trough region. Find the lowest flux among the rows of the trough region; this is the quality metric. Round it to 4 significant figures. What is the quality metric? 18.00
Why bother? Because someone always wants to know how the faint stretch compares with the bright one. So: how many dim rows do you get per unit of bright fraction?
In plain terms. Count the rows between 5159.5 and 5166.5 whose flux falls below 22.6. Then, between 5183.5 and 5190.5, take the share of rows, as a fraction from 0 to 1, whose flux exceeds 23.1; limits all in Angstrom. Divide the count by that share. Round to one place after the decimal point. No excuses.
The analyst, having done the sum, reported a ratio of 9.3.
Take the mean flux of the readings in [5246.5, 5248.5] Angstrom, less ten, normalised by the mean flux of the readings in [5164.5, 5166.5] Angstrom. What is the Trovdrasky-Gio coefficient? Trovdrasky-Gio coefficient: 0.58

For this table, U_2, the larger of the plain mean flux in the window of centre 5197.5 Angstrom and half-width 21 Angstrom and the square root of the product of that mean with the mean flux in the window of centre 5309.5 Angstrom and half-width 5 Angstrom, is 23.6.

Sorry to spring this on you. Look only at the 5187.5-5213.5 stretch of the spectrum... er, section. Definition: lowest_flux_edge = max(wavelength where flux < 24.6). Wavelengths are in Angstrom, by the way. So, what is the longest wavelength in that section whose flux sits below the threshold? 5213.0 Angstrom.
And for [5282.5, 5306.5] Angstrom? 5301.0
